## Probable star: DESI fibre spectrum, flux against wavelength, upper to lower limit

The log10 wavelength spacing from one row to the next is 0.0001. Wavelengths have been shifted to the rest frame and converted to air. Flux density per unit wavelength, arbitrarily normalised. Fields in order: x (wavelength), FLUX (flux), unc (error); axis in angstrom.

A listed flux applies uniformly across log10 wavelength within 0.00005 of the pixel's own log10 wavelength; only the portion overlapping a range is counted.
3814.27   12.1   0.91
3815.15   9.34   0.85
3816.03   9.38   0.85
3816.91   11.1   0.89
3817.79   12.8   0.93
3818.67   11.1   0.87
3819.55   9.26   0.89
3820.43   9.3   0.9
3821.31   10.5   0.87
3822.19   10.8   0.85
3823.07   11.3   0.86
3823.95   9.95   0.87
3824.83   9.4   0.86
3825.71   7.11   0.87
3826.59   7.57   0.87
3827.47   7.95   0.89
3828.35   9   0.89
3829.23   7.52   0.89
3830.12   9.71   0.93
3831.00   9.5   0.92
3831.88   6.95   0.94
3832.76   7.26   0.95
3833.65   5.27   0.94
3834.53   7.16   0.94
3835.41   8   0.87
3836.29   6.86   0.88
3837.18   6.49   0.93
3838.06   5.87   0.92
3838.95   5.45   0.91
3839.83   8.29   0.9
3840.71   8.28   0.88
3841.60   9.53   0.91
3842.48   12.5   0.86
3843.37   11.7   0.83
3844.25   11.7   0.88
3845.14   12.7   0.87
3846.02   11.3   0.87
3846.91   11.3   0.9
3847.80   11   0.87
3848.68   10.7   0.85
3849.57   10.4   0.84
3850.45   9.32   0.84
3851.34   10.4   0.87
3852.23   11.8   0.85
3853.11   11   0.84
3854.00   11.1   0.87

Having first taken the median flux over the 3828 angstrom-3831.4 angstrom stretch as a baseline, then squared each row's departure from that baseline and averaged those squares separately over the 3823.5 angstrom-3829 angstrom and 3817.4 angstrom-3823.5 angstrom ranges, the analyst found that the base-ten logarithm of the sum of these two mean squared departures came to 0.70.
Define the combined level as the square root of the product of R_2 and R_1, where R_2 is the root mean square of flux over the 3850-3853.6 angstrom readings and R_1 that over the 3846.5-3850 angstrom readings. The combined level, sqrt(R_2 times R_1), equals 10.8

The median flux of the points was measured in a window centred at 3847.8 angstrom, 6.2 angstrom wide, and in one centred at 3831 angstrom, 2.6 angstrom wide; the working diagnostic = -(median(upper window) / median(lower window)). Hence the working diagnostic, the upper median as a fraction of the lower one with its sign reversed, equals -1.2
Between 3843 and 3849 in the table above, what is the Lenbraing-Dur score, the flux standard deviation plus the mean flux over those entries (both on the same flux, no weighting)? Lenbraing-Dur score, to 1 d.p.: 12.1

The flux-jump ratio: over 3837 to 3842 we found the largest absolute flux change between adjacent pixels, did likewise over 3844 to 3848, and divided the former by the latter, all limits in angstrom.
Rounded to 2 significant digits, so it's 2.0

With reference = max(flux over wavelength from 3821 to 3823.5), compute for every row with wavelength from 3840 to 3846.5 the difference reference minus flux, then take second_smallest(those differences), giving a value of -1.2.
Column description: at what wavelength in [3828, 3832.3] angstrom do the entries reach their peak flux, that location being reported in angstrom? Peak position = 3830.12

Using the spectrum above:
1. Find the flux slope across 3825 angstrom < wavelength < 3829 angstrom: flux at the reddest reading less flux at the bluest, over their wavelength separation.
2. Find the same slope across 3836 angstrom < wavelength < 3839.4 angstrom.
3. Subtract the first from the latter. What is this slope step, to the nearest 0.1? -1.2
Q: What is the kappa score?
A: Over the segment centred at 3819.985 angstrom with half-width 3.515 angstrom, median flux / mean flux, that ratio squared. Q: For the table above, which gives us 1.03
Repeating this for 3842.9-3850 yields 0.99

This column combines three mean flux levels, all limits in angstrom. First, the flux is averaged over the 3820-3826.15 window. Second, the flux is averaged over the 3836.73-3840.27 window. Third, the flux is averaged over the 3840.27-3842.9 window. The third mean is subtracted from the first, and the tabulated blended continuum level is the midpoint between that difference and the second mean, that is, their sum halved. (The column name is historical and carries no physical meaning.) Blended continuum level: 3.1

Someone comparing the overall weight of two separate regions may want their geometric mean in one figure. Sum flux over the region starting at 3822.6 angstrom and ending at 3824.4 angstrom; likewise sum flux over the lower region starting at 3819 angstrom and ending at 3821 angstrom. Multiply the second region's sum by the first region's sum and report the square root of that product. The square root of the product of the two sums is 20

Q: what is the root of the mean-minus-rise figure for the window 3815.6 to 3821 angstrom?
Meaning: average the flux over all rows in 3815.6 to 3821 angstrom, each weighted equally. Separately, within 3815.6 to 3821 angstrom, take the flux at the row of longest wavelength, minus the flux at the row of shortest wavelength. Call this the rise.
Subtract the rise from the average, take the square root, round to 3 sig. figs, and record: 3.25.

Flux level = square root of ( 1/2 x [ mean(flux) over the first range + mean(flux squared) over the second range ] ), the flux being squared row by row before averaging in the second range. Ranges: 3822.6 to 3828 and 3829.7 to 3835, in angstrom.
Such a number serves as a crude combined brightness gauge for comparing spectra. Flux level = 5.90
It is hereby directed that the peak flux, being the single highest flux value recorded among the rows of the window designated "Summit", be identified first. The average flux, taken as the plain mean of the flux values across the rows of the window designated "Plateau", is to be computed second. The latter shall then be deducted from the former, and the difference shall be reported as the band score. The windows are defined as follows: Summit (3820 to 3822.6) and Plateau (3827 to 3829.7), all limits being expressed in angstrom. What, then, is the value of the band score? 2.6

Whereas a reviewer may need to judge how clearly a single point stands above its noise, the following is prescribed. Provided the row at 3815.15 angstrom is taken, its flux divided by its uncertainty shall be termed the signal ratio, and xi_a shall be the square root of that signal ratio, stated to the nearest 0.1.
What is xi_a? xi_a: 3.3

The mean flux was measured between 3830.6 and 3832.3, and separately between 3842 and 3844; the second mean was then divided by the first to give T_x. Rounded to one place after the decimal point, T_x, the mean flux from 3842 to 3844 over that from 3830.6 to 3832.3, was 1.5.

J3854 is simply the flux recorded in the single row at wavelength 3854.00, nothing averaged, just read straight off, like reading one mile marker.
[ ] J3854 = 11.1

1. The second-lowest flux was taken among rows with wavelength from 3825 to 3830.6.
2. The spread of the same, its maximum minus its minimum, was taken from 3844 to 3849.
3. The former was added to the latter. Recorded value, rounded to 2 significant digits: 9.5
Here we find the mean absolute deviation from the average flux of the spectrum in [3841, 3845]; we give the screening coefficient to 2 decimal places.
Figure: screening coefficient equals 0.91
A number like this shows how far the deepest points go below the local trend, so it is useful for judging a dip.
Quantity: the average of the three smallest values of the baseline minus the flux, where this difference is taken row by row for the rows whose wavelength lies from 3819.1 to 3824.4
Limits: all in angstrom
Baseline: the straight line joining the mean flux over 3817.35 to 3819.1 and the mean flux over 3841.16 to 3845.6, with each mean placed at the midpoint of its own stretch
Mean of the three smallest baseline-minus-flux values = 1.0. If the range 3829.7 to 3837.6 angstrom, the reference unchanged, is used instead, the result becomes 2.7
